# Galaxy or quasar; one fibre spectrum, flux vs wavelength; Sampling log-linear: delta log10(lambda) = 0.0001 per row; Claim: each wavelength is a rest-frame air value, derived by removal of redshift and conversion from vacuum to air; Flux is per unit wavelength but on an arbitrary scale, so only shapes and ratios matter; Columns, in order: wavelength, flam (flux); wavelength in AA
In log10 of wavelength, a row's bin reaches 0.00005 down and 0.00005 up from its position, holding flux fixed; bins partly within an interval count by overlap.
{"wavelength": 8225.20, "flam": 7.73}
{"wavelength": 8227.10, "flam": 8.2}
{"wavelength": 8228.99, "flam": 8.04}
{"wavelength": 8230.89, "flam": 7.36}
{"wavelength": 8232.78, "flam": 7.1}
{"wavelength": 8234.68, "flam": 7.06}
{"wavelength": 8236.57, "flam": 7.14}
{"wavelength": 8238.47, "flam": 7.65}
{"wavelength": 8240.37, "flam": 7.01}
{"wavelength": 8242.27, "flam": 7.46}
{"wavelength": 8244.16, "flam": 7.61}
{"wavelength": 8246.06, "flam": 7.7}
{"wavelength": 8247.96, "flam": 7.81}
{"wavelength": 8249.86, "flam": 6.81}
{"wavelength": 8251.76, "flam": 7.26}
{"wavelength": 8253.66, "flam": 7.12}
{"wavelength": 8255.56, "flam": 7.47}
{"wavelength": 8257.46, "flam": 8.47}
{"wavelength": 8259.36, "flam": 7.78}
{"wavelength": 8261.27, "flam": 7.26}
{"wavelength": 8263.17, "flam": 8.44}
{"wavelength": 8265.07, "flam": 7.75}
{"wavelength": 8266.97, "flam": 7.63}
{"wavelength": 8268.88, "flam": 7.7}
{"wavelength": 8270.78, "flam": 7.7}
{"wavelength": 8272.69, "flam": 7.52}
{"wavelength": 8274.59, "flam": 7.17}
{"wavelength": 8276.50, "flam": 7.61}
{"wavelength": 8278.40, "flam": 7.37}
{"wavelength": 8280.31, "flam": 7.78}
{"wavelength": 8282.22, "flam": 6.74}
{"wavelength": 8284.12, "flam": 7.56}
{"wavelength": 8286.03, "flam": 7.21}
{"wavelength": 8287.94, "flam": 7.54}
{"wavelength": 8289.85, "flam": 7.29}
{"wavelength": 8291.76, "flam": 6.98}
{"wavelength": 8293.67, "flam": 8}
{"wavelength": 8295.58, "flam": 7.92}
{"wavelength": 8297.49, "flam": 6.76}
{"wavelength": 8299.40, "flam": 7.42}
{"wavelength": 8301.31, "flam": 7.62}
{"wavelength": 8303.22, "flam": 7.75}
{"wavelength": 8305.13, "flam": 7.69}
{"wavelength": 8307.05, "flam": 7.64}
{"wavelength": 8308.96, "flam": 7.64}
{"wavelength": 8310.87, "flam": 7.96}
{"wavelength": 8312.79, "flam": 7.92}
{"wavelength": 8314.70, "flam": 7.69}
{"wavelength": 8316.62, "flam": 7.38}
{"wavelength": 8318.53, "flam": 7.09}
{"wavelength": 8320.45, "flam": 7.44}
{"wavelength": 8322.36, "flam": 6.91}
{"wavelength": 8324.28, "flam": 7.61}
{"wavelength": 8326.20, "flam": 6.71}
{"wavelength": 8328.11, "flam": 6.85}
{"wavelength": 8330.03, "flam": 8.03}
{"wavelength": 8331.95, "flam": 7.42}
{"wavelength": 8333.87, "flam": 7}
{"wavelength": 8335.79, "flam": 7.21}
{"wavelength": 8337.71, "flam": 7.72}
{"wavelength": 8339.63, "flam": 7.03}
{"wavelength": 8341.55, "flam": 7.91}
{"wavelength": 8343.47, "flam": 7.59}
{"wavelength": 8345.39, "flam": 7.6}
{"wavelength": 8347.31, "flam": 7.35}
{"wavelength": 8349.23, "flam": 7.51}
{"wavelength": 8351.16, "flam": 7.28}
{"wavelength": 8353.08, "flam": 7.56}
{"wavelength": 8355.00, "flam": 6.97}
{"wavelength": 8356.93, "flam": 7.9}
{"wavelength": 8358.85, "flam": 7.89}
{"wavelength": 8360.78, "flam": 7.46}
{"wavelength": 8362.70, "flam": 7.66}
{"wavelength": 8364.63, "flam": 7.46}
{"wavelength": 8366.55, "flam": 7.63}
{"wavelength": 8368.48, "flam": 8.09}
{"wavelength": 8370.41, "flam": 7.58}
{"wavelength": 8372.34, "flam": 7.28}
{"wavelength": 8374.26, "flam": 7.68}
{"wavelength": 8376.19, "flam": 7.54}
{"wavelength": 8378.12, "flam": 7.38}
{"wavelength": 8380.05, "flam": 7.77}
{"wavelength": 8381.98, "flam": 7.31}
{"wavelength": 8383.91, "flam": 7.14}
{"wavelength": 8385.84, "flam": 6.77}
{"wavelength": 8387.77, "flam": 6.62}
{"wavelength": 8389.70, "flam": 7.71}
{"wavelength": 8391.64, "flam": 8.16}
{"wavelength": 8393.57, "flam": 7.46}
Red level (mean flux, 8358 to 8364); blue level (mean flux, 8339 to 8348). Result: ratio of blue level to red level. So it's 0.98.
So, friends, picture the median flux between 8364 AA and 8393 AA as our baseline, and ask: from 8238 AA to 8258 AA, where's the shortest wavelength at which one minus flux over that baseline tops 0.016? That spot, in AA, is 8240.37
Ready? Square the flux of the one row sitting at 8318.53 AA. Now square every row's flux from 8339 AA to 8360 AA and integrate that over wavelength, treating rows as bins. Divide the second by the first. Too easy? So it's 24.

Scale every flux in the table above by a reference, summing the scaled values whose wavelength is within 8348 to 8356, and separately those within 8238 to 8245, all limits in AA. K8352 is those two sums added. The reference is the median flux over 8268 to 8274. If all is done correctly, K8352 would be 7.67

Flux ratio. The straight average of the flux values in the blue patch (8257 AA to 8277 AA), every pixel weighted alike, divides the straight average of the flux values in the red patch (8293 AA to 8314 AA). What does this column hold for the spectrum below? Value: 0.99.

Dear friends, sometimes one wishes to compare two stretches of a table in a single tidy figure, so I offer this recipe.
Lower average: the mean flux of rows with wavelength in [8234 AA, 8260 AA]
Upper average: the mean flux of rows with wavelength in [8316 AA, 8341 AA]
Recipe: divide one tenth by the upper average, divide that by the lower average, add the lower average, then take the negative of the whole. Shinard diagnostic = -7.46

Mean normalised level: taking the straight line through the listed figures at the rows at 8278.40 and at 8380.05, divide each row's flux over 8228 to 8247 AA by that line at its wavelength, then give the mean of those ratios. 1.03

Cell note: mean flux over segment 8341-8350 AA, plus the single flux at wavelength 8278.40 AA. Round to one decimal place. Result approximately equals 15.0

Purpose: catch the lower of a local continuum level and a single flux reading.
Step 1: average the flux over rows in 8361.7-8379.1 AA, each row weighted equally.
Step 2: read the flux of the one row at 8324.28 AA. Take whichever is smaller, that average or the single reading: 7.59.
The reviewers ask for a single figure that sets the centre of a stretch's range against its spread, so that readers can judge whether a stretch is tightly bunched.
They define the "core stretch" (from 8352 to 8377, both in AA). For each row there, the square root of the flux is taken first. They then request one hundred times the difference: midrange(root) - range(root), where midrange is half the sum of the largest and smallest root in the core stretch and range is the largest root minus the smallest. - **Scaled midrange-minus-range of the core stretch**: 254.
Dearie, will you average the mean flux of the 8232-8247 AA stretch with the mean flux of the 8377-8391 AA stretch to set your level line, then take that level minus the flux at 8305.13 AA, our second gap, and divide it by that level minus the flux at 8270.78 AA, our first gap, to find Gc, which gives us 1.0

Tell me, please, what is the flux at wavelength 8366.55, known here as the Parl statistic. 7.63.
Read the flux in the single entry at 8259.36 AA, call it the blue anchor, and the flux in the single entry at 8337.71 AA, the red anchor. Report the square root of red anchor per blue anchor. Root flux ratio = 1.00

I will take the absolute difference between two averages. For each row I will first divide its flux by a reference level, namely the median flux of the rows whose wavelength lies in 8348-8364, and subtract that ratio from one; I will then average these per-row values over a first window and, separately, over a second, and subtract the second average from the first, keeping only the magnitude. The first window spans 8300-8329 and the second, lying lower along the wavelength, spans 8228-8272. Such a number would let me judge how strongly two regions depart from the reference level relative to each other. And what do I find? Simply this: 0.010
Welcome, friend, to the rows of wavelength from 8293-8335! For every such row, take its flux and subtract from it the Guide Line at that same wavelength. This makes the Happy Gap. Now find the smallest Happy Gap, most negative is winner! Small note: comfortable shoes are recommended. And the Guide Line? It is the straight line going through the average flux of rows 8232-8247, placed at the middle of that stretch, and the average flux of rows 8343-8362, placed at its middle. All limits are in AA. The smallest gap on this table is -0.76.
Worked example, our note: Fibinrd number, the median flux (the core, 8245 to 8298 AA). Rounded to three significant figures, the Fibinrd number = 7.55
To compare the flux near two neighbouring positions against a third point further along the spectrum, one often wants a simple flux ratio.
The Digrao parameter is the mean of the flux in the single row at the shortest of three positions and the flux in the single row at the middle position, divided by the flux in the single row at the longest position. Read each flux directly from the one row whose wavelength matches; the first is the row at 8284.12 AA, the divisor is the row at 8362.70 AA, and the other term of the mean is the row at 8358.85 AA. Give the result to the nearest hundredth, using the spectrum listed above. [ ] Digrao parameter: 1.01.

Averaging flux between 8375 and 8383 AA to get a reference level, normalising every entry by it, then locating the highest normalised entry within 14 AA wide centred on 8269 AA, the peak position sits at 8263.17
